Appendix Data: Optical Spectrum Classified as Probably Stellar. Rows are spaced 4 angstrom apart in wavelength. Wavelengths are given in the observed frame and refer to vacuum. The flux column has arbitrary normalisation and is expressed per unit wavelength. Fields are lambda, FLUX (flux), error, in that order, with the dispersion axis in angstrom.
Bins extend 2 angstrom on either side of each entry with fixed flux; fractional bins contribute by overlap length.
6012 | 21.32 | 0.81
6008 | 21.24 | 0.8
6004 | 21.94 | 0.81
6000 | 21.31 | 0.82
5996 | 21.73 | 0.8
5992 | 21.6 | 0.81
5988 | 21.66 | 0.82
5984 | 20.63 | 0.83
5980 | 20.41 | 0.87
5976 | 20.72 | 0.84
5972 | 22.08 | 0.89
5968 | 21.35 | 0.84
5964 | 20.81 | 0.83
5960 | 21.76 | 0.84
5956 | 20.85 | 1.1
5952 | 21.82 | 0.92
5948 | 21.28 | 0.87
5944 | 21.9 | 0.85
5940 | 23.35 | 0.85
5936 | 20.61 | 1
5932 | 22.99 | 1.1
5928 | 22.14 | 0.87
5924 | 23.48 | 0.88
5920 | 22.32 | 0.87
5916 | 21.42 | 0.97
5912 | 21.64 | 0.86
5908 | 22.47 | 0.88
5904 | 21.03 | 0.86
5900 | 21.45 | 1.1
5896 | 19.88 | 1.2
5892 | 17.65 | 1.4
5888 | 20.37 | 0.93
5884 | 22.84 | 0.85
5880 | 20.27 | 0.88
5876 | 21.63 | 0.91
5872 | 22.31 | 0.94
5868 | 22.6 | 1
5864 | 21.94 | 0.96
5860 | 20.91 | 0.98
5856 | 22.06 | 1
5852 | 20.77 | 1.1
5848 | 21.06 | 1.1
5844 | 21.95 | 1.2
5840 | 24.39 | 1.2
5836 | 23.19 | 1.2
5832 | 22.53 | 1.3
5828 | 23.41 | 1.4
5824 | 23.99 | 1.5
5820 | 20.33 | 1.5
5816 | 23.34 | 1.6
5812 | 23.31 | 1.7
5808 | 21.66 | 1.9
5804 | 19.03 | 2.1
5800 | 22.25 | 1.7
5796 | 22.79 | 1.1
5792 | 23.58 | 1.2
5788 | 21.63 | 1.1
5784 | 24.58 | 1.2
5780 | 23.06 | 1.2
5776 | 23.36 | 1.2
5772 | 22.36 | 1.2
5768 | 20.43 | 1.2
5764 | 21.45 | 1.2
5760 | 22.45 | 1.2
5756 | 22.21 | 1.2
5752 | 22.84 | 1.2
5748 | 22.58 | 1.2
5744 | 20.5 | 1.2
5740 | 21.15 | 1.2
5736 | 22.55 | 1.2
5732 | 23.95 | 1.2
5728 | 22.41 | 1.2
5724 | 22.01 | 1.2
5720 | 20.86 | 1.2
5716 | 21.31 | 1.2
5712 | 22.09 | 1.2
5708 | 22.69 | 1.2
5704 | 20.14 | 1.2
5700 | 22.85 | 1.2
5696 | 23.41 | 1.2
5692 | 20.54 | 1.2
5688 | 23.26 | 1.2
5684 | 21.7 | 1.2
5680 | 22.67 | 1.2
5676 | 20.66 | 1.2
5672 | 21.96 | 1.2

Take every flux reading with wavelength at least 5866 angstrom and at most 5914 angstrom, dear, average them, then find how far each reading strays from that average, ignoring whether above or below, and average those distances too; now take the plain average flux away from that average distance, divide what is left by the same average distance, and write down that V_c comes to -18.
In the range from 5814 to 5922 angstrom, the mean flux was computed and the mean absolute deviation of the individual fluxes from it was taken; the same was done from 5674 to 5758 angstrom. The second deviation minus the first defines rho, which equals -0.2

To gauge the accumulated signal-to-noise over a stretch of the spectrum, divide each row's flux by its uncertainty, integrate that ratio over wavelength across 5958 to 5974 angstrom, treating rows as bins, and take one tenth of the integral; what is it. 40.5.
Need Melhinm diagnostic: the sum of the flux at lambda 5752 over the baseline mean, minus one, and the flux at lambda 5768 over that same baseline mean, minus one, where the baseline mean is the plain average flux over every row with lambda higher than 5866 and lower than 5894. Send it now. 0.051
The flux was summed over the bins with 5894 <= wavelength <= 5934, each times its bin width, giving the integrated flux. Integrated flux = 875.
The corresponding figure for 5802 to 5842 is 901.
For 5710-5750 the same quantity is 878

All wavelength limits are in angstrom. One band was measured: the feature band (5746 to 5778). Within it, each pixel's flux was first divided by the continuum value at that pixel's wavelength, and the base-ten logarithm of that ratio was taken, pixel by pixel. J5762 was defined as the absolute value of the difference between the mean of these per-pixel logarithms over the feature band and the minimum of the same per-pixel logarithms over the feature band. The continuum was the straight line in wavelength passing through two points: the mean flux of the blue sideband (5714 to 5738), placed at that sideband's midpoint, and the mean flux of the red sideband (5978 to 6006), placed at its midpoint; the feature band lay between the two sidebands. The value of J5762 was 0.036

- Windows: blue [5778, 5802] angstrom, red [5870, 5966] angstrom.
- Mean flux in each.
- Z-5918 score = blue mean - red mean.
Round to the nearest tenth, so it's 1.5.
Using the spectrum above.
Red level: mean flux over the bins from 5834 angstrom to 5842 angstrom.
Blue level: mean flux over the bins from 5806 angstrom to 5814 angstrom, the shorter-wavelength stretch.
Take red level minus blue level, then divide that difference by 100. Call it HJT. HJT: 0.013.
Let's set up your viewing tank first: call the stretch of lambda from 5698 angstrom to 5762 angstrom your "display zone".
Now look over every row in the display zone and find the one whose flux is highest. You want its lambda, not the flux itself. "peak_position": 5732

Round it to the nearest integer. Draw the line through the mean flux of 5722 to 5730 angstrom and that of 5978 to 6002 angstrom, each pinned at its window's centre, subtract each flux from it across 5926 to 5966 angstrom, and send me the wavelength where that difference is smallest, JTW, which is 5940 angstrom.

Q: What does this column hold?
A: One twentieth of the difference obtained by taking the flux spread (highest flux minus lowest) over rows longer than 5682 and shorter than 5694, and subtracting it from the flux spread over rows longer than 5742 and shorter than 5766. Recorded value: -0.019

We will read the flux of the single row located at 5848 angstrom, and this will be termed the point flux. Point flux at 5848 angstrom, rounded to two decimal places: 21.06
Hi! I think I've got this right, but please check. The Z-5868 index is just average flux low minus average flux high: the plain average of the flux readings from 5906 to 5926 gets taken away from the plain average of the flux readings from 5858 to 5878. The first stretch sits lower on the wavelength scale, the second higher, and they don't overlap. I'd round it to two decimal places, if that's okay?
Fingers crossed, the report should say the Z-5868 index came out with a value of -0.39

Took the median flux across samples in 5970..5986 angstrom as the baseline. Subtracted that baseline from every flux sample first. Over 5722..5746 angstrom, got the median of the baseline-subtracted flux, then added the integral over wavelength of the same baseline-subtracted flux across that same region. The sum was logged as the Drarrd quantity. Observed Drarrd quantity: 36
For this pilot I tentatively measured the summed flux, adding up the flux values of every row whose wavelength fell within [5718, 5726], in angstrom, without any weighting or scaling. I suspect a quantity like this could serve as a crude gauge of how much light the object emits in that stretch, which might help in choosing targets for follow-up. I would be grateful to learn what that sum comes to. 43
